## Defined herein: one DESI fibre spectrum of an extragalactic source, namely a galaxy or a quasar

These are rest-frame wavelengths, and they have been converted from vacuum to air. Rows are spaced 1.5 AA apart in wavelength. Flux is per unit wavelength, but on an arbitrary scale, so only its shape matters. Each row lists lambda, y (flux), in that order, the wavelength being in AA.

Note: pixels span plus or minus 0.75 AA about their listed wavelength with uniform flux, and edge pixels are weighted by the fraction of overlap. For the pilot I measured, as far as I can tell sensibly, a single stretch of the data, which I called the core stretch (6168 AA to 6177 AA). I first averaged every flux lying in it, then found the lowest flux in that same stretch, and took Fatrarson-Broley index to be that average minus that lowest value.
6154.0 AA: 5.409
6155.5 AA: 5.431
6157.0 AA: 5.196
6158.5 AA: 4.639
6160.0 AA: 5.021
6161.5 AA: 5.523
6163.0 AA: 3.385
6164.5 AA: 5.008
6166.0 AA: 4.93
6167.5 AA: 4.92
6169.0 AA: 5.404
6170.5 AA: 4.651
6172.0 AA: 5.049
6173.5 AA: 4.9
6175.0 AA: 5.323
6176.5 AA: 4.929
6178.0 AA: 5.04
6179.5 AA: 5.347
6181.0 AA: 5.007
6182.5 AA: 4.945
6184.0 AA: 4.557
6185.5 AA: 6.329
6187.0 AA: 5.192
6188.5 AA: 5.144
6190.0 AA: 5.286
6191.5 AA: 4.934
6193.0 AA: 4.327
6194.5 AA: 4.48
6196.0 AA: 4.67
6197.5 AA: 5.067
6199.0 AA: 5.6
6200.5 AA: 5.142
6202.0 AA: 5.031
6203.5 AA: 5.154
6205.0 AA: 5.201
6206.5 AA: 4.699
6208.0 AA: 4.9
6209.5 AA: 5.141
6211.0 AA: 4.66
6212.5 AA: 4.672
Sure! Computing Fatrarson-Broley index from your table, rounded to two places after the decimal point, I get 0.39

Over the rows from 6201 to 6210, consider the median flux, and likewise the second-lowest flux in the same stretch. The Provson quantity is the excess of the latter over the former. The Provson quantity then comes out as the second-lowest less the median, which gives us -0.19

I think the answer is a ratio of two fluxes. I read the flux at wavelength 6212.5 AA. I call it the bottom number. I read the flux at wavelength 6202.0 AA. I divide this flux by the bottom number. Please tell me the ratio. 1.08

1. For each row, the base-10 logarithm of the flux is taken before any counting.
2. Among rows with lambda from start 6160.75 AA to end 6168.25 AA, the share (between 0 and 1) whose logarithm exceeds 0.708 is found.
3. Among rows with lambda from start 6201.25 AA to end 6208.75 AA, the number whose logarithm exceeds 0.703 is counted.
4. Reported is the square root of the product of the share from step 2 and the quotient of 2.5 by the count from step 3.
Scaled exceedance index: 0.50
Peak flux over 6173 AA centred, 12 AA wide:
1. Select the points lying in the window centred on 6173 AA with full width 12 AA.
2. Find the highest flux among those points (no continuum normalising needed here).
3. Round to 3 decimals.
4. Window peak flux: 5.404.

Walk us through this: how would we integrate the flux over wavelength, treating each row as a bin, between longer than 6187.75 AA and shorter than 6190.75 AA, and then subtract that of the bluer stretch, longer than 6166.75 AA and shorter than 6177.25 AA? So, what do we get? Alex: -37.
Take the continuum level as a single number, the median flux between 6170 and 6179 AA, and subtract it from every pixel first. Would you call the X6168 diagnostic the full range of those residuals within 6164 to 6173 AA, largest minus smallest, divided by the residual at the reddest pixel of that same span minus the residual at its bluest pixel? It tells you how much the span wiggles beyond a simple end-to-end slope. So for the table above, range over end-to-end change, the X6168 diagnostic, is 18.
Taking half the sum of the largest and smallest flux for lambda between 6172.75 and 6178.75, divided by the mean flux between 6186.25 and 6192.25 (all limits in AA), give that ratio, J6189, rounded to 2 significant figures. 0.99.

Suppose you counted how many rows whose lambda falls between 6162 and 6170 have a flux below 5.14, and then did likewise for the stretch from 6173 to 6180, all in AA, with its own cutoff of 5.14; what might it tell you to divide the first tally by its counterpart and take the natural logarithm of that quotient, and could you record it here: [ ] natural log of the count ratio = 0.29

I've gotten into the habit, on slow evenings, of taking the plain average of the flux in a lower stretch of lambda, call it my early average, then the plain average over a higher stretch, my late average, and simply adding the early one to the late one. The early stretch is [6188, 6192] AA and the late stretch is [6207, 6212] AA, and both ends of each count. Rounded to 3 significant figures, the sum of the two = 10.0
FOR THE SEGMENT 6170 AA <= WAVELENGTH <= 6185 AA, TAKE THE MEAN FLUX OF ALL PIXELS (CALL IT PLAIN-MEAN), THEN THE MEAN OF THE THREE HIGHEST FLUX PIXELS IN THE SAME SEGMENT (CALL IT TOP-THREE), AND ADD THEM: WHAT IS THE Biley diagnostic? 10.2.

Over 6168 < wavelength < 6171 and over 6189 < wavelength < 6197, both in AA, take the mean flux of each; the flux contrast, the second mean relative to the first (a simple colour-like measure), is 0.943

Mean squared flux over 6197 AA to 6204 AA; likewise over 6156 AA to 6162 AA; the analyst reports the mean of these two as 26.6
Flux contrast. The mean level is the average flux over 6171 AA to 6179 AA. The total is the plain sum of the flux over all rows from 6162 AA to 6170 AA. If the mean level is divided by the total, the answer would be 0.213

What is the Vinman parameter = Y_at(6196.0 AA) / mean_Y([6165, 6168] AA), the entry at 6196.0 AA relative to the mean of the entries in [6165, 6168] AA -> 0.95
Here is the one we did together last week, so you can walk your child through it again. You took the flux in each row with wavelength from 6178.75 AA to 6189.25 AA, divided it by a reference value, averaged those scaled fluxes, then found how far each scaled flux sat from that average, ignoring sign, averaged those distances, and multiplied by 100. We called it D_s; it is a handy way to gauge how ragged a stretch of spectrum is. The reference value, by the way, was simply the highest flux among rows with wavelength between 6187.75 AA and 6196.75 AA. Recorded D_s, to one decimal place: 6.7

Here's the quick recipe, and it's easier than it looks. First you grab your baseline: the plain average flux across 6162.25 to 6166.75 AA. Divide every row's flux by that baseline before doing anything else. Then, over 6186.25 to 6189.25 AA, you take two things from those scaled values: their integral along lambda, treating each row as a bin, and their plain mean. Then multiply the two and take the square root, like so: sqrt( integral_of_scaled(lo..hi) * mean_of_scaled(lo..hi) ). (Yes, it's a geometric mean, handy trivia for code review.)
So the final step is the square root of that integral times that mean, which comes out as 2.02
